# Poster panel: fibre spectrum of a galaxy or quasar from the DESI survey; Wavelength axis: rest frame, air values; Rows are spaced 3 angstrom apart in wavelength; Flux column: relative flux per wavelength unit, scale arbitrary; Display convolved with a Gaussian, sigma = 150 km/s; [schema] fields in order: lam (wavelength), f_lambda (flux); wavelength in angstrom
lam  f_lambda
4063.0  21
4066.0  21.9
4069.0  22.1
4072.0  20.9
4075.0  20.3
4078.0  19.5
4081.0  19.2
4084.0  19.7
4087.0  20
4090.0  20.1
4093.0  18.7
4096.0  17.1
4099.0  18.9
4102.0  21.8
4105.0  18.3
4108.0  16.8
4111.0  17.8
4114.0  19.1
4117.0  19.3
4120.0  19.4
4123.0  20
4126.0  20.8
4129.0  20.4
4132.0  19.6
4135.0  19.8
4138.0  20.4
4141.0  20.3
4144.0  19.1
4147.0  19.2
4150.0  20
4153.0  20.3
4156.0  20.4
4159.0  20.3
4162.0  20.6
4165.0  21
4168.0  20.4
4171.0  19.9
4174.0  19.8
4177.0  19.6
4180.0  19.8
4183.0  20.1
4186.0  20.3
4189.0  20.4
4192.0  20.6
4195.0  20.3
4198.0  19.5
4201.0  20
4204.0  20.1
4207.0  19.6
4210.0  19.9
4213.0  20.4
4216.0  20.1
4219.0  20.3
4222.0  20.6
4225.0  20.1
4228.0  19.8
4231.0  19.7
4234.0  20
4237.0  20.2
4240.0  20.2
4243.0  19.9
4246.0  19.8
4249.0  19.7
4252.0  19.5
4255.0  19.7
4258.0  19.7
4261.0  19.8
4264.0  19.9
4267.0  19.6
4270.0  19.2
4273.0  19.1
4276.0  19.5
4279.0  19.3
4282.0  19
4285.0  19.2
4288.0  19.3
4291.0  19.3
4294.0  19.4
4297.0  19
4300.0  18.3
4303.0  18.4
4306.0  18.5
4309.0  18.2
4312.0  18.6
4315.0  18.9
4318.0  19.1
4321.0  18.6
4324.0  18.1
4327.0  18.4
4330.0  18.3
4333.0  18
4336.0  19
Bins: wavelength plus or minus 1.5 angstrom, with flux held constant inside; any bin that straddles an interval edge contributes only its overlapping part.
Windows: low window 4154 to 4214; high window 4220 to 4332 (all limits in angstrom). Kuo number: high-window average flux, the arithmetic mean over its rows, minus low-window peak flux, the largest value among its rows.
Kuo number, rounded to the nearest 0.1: -1.7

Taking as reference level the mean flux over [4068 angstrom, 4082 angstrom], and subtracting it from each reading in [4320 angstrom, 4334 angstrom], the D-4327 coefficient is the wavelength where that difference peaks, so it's 4321.0 angstrom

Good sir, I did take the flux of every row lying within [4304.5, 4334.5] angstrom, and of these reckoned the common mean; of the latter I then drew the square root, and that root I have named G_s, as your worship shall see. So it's 4.30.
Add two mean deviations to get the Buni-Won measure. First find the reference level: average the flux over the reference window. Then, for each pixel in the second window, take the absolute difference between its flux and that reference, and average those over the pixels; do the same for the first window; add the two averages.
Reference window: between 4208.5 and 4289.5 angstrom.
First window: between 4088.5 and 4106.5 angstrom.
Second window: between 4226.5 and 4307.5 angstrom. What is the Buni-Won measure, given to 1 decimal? 1.8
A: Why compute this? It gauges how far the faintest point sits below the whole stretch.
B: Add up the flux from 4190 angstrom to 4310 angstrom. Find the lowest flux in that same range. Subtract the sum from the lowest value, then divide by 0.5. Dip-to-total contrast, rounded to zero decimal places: -1533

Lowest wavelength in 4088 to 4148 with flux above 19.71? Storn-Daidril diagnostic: 4090.0 angstrom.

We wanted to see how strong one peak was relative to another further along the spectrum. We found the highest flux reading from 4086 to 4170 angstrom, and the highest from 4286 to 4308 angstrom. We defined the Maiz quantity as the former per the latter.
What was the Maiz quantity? 1.12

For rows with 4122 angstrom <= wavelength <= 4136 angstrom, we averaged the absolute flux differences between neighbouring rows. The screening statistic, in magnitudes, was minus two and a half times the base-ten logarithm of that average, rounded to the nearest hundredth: 0.65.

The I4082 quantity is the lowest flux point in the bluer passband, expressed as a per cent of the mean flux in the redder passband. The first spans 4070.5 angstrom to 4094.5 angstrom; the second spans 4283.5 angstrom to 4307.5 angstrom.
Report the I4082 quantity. 99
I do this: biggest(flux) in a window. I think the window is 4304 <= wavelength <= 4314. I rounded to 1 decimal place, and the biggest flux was 18.6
